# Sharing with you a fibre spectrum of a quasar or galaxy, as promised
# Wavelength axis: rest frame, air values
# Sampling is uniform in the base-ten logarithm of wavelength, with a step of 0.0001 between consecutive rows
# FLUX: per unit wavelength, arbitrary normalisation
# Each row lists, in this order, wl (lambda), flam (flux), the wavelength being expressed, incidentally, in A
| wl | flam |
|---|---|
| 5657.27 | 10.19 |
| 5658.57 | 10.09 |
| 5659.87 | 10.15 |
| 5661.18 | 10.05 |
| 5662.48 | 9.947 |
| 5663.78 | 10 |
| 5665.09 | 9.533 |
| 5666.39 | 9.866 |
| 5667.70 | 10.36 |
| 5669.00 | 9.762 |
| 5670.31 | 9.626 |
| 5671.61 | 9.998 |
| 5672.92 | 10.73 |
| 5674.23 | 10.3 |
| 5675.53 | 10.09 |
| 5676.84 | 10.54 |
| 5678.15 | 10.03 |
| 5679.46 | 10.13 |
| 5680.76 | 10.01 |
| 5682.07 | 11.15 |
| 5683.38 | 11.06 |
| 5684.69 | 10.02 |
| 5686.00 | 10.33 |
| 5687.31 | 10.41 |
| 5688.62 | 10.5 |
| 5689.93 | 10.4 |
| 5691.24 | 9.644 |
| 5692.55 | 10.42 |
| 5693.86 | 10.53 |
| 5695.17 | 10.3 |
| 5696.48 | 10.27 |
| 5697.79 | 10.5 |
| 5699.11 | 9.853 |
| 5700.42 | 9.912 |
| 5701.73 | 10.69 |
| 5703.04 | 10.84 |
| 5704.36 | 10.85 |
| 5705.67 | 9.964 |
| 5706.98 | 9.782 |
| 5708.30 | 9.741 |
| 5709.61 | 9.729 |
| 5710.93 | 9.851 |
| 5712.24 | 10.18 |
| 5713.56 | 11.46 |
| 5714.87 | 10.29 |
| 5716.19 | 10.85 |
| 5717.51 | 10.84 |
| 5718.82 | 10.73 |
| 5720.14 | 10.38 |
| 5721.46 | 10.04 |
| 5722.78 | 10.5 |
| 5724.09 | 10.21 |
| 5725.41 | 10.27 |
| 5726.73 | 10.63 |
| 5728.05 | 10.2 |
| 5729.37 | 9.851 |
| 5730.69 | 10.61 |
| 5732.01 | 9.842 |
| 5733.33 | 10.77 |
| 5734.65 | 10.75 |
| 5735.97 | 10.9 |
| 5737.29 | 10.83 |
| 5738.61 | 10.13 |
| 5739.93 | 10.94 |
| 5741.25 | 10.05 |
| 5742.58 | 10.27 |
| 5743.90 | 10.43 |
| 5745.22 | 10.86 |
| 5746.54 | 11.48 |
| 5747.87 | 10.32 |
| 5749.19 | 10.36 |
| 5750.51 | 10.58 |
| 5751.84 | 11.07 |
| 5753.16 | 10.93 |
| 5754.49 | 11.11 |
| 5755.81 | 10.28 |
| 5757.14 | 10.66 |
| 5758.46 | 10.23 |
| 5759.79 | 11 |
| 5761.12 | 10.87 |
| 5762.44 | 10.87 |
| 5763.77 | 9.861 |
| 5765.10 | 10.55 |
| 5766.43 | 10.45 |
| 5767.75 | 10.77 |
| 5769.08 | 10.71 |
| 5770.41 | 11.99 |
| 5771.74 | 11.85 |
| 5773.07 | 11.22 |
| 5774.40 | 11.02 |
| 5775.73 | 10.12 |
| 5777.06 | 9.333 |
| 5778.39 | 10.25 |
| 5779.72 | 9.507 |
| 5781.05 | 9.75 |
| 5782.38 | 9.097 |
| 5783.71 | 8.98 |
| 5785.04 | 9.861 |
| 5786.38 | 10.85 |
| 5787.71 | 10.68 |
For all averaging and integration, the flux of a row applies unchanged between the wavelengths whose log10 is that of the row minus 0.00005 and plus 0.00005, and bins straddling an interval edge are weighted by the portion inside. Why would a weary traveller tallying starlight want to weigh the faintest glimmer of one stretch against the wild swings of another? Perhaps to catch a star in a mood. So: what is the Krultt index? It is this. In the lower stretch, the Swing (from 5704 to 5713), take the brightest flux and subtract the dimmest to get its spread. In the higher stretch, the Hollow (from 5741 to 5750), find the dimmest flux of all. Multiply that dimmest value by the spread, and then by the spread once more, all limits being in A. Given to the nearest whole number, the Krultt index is 13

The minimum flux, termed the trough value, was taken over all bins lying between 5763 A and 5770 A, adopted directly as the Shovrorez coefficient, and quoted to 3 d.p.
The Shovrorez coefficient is 9.861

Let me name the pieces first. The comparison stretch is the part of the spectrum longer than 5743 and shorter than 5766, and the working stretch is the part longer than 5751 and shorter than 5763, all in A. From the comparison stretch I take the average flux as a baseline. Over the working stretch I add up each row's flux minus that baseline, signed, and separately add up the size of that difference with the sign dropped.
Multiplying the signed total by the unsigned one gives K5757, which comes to 3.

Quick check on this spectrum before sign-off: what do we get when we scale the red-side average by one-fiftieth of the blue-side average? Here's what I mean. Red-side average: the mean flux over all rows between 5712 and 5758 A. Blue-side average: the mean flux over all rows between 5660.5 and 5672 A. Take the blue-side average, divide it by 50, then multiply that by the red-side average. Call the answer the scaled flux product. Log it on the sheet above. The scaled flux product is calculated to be 2.09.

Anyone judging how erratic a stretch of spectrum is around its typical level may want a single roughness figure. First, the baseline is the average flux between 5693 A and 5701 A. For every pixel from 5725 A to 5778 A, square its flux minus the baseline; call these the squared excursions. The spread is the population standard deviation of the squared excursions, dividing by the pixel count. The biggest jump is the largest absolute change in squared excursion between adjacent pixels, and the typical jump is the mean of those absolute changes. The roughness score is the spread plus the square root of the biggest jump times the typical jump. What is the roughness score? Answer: 1.7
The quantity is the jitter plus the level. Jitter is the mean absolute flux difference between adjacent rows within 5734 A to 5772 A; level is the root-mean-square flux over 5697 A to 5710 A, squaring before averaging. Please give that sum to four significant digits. 10.64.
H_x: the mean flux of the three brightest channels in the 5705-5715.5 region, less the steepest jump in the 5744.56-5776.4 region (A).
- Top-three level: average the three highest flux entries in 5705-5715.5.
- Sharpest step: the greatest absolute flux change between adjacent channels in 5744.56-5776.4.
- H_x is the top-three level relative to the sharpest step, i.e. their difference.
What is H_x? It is 9.4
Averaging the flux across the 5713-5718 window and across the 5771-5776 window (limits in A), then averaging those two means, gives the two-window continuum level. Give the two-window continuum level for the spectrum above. 11.0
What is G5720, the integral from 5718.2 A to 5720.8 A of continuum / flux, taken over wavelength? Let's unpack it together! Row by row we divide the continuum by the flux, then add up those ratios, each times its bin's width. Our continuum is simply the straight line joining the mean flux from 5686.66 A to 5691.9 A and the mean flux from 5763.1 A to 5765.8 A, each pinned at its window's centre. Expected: 3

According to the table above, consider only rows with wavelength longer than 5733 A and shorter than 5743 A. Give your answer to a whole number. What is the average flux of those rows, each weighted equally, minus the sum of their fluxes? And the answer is -74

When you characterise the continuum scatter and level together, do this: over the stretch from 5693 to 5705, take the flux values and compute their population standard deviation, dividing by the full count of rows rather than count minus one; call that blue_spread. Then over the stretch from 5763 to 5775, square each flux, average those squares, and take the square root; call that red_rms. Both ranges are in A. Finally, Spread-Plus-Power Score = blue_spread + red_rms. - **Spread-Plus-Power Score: 11.3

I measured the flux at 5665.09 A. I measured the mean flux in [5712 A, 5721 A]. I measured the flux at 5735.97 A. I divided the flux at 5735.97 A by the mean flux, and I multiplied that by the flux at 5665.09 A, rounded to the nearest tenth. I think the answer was 9.7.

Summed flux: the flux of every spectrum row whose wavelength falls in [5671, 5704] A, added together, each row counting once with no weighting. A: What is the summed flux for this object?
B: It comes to 259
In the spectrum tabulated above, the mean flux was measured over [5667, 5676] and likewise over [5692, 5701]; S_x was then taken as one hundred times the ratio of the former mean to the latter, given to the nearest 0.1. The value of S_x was 98.7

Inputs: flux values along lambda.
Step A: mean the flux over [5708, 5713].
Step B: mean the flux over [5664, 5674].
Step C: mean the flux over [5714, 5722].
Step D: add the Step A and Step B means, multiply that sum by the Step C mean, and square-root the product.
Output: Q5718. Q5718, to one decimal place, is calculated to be 14.5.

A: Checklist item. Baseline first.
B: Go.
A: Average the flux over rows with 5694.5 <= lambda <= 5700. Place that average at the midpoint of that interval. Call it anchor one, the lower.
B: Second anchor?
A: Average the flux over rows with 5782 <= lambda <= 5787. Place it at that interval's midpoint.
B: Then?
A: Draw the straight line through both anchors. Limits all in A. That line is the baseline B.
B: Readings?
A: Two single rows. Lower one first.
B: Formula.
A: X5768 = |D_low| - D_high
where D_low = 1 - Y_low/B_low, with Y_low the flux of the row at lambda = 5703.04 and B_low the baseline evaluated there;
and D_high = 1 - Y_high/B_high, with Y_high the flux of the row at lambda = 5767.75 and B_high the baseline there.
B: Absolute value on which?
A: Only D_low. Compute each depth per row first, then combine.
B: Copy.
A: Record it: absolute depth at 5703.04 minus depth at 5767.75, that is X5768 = 0.162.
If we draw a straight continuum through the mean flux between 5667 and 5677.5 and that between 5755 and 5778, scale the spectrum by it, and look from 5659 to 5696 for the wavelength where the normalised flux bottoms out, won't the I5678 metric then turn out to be 5691.24 A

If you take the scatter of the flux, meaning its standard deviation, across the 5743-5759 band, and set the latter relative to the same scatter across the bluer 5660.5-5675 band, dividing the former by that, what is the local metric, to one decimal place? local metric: 1.2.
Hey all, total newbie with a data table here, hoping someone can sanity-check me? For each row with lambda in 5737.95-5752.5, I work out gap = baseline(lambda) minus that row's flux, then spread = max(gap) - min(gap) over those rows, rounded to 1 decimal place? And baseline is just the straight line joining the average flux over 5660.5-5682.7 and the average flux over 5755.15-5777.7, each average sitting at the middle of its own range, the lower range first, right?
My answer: 1.4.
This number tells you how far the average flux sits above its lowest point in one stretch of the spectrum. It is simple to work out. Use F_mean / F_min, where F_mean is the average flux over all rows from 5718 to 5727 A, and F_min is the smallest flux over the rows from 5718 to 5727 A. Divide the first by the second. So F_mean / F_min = 1.04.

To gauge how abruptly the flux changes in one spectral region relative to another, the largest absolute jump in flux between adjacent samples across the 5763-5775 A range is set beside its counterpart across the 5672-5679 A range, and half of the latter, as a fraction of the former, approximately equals 0.20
